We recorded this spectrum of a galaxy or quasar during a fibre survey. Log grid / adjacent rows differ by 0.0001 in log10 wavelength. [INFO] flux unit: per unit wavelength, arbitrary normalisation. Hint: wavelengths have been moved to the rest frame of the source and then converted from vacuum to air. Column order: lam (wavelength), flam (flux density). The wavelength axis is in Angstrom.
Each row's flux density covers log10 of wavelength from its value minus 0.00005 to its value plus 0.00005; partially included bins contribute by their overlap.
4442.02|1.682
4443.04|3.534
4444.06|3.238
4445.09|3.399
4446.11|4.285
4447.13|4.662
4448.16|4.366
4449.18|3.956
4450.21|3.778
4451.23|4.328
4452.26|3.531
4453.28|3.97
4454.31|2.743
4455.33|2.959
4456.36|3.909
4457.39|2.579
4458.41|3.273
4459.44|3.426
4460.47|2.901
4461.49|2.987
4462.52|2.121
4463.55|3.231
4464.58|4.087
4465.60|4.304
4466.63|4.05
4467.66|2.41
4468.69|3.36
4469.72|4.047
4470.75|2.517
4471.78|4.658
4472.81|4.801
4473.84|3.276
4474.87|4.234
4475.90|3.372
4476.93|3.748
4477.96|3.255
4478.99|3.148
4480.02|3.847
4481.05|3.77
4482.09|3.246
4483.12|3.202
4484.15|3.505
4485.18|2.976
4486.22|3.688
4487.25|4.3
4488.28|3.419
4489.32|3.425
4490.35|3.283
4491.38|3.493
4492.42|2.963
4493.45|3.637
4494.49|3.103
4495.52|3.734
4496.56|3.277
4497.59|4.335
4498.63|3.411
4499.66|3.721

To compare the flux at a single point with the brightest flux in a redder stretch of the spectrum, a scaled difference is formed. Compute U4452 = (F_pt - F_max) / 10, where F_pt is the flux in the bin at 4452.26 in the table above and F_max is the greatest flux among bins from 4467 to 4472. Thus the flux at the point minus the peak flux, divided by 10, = -0.11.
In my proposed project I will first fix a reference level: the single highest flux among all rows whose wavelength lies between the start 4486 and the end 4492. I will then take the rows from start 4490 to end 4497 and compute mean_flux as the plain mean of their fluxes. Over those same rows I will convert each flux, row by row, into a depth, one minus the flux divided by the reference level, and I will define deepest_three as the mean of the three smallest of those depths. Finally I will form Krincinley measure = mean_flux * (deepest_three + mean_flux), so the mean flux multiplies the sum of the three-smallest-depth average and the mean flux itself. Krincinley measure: 11.8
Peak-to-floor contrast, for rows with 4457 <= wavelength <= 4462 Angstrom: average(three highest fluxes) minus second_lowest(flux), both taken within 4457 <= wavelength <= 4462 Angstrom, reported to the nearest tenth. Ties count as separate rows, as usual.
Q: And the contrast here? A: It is 0.3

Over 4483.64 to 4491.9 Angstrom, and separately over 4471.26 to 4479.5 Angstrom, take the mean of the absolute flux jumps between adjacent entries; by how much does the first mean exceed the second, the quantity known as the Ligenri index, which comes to -0.20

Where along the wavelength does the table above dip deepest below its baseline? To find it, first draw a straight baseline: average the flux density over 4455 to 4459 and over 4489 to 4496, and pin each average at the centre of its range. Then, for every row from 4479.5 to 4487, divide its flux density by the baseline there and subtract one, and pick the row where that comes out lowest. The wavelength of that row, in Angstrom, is 4485.18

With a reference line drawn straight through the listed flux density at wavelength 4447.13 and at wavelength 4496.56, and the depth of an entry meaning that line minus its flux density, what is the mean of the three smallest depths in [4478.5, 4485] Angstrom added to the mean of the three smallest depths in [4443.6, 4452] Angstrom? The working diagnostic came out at 0.15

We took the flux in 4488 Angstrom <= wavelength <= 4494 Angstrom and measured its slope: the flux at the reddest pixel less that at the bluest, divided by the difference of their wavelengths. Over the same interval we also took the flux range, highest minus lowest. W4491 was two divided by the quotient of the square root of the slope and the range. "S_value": 7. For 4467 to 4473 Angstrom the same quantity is 7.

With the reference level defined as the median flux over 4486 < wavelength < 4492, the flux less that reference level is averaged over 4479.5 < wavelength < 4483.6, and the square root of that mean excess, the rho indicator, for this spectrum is 0.24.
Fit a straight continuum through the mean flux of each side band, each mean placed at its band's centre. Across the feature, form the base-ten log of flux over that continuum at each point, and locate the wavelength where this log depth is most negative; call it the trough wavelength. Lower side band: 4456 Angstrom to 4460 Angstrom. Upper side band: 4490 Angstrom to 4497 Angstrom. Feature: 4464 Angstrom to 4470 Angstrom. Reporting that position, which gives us 4467.66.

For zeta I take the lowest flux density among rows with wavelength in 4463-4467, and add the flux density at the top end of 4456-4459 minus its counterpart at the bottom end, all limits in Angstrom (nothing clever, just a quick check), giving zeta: 2.6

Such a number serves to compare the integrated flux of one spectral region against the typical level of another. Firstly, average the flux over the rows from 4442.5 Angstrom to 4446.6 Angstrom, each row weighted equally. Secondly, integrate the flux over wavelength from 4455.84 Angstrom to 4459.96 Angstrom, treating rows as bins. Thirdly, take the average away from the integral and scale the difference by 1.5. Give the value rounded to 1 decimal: 14.9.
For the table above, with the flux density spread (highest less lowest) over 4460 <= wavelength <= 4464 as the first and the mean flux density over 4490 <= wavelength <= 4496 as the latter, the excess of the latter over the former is 2.26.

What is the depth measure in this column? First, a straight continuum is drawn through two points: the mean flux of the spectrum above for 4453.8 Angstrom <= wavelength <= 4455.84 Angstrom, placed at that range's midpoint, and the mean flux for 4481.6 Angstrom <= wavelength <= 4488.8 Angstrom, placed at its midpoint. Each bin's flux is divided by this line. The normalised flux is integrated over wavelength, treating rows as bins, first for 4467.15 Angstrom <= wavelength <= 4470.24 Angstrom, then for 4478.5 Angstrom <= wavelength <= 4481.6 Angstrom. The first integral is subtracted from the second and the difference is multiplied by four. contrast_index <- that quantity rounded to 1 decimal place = 0.3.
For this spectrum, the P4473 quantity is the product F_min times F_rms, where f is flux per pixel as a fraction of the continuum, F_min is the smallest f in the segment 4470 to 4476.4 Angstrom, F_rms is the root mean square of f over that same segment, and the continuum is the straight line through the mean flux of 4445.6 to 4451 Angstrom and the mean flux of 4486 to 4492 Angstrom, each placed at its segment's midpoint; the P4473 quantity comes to 0.66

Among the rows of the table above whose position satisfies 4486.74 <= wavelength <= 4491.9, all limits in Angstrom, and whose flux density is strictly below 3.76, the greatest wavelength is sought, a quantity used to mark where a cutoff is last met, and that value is 4491.38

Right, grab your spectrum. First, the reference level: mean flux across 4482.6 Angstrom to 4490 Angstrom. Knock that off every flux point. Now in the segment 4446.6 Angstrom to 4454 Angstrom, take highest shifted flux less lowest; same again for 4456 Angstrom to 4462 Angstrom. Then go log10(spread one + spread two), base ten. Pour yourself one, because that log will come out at 0.39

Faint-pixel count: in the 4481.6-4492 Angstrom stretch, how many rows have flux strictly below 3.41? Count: 4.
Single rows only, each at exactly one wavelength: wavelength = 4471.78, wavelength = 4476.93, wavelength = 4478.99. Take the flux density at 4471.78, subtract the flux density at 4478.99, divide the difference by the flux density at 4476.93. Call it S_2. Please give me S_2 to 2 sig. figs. 0.40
